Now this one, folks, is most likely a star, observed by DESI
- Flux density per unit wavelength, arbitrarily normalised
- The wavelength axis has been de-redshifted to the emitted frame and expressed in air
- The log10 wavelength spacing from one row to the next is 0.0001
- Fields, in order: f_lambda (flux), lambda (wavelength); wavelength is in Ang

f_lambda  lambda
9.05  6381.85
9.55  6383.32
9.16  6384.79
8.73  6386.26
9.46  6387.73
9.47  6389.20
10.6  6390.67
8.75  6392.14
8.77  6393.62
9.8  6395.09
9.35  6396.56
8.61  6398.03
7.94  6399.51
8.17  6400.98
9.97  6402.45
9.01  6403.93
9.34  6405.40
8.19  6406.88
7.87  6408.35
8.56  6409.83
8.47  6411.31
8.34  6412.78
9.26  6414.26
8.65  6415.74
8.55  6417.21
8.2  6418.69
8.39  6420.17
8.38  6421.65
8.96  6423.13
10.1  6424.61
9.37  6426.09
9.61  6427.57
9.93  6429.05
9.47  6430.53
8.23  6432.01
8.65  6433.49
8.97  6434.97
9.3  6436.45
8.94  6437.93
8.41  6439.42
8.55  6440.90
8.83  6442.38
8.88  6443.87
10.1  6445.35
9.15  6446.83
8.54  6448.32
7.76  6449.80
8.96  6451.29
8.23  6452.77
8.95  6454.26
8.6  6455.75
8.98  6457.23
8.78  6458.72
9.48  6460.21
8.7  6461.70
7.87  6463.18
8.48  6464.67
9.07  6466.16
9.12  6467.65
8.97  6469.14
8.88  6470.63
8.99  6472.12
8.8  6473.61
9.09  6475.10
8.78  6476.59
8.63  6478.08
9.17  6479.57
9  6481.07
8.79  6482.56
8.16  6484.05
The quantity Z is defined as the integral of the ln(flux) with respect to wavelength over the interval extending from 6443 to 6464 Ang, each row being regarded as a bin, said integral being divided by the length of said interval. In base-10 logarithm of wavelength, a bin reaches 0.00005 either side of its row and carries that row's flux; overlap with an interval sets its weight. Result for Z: 2.17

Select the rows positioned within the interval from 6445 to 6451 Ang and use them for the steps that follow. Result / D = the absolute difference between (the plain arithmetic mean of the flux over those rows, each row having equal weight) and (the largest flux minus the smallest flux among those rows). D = 6.55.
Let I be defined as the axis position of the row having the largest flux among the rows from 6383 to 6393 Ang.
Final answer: 6390.67 Ang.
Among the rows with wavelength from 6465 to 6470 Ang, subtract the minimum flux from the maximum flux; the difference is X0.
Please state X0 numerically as 0.15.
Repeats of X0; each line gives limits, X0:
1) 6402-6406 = 0.96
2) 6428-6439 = 1.70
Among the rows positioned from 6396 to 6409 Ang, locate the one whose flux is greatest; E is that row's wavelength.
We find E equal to 6402.45 Ang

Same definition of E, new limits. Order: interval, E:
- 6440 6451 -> 6445.35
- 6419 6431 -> 6424.61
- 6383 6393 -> 6390.67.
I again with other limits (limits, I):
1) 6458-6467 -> 6460.21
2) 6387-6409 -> 6390.67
